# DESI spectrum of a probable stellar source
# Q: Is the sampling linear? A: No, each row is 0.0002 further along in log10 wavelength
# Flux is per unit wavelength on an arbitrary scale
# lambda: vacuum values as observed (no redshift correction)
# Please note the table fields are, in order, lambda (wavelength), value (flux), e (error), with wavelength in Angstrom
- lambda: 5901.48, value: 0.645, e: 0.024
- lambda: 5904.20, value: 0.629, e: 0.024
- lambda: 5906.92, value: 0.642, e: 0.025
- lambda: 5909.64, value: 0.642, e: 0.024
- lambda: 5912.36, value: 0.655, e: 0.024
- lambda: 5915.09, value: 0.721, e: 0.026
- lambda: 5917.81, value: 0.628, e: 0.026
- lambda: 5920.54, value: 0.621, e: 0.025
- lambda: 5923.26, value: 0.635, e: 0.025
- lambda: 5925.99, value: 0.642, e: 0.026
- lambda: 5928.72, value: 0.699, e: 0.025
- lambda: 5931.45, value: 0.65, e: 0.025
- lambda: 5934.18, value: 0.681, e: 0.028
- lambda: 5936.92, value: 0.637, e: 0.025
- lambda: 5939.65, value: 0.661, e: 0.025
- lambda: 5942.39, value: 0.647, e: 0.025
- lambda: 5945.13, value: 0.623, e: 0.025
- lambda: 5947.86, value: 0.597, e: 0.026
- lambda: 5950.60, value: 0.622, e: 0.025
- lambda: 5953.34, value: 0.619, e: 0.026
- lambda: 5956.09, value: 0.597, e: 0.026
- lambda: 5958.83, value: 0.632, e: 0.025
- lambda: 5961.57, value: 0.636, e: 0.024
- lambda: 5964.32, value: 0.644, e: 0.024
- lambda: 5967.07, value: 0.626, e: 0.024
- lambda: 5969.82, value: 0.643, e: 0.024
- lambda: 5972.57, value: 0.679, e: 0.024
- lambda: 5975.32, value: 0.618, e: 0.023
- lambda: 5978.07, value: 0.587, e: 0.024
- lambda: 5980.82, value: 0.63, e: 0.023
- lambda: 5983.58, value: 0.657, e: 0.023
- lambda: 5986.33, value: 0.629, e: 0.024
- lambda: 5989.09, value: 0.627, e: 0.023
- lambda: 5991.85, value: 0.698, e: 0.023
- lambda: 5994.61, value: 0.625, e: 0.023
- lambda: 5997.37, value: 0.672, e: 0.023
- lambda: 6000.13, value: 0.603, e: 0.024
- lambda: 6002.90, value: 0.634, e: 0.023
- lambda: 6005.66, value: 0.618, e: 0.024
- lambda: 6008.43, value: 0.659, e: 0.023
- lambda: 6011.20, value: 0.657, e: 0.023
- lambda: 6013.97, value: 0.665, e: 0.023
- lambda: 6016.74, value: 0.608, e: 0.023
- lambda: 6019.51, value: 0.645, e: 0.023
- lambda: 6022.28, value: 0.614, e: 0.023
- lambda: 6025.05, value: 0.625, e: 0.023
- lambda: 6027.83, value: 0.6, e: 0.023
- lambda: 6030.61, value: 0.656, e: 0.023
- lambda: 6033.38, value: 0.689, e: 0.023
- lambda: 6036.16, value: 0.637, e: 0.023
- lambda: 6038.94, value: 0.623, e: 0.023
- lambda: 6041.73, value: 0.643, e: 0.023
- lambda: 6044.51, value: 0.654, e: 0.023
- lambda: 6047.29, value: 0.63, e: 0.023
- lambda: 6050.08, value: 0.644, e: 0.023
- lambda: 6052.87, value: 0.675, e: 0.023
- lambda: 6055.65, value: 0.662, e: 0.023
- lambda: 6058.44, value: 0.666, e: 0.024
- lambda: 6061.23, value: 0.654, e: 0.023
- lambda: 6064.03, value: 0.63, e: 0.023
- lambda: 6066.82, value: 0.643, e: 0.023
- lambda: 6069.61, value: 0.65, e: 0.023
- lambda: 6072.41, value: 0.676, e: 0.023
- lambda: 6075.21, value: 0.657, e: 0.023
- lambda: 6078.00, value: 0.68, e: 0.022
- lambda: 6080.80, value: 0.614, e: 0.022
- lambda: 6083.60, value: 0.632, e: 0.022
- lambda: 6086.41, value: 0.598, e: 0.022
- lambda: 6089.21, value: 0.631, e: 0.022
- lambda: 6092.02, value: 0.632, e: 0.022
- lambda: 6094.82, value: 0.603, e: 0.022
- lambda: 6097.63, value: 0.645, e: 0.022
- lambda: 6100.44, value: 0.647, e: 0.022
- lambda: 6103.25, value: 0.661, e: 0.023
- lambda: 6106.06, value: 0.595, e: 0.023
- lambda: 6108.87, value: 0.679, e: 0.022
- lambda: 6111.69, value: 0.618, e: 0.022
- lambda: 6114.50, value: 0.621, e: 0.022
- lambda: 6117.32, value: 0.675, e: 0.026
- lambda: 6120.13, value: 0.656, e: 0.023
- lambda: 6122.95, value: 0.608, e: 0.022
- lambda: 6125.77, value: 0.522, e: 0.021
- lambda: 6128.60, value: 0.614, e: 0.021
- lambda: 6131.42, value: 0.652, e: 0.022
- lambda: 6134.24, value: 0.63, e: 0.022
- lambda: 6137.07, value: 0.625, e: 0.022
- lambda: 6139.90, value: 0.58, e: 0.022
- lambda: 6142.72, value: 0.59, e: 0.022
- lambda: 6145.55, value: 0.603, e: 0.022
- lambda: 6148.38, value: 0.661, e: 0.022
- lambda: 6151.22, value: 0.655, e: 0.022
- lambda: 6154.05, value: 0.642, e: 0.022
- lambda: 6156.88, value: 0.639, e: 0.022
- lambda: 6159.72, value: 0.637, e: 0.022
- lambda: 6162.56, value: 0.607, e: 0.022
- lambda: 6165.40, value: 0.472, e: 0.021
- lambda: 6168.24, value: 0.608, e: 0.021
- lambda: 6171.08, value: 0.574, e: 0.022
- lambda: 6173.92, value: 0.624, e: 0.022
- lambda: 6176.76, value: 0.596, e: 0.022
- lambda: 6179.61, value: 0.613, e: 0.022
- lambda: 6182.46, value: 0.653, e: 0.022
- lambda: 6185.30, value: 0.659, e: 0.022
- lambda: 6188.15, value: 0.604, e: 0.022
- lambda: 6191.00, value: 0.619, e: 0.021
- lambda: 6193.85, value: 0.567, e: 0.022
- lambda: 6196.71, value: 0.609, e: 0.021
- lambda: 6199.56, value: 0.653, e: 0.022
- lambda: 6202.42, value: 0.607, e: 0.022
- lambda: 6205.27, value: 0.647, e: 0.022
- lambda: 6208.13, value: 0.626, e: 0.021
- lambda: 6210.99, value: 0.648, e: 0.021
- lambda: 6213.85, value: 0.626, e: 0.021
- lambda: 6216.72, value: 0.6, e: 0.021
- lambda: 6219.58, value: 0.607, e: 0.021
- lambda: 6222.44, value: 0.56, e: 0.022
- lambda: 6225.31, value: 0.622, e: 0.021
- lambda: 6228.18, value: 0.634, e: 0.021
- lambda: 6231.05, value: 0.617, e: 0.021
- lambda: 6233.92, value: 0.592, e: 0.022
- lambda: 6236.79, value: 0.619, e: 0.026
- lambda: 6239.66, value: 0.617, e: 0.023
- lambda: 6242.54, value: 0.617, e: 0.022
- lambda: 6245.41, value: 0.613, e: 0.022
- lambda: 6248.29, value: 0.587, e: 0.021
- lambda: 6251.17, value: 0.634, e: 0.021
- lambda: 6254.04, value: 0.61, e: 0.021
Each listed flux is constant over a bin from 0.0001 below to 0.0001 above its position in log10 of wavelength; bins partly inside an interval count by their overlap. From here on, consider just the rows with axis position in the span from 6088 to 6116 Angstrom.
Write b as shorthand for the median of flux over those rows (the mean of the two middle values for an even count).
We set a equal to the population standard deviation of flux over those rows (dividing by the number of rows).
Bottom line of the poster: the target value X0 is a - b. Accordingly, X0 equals -0.607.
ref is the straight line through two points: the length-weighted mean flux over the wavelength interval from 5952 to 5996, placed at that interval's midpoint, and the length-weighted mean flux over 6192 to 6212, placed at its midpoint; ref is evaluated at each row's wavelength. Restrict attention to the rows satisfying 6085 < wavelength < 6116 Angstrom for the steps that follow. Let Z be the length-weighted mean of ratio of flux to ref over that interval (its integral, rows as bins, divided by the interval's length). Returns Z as 1.00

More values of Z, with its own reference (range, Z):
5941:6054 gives 1.01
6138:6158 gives 1.00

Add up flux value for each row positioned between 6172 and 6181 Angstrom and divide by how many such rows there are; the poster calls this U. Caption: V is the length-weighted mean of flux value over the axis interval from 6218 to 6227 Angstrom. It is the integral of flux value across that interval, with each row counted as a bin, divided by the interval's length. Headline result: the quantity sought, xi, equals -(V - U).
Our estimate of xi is 0.013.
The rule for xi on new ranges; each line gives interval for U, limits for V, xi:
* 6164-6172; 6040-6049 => -0.090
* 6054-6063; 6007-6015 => 0.001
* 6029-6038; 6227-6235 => 0.046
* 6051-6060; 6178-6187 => 0.028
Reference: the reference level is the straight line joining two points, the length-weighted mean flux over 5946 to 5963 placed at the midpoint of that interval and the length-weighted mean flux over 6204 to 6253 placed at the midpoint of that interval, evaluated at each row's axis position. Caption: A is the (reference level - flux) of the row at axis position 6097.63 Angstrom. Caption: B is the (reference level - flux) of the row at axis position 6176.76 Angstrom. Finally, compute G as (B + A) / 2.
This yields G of -0.004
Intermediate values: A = -0.028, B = 0.020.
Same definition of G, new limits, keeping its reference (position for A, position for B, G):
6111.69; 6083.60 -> -0.008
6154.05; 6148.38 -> -0.035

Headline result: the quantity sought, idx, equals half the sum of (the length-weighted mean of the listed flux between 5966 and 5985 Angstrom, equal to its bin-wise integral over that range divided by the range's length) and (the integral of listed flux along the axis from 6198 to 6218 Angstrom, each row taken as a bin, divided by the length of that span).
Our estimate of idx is 0.6321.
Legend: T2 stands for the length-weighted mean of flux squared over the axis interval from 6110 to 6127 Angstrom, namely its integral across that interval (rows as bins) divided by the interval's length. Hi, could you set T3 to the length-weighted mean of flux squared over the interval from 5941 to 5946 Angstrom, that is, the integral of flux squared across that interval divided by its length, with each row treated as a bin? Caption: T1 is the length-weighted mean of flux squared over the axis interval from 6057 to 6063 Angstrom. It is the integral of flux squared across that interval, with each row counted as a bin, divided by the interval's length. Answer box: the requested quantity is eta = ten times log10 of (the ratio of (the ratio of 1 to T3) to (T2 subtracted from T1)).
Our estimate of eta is 17.2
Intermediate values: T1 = 0.433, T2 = 0.385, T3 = 0.40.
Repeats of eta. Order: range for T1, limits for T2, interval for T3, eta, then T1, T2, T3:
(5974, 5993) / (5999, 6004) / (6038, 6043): 20.7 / 0.404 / 0.382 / 0.40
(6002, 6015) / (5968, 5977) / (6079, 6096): 29.0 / 0.418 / 0.415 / 0.38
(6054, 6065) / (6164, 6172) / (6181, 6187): 12.8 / 0.428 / 0.306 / 0.43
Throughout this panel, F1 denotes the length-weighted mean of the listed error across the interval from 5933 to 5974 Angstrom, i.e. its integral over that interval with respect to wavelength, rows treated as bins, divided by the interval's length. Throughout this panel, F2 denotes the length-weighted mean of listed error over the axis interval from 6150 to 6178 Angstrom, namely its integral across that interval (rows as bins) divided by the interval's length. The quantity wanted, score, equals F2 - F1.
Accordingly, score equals -0.0032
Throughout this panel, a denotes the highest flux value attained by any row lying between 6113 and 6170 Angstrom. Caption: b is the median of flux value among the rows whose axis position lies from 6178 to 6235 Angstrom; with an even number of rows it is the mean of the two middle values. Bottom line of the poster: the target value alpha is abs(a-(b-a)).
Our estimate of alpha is 0.73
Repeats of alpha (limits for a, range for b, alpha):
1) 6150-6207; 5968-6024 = 0.69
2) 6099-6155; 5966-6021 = 0.73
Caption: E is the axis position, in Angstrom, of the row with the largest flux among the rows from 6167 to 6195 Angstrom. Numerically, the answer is 6185.30 Angstrom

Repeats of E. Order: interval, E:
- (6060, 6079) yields 6078.00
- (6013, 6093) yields 6033.38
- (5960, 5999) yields 5991.85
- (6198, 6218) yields 6199.56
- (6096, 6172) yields 6108.87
